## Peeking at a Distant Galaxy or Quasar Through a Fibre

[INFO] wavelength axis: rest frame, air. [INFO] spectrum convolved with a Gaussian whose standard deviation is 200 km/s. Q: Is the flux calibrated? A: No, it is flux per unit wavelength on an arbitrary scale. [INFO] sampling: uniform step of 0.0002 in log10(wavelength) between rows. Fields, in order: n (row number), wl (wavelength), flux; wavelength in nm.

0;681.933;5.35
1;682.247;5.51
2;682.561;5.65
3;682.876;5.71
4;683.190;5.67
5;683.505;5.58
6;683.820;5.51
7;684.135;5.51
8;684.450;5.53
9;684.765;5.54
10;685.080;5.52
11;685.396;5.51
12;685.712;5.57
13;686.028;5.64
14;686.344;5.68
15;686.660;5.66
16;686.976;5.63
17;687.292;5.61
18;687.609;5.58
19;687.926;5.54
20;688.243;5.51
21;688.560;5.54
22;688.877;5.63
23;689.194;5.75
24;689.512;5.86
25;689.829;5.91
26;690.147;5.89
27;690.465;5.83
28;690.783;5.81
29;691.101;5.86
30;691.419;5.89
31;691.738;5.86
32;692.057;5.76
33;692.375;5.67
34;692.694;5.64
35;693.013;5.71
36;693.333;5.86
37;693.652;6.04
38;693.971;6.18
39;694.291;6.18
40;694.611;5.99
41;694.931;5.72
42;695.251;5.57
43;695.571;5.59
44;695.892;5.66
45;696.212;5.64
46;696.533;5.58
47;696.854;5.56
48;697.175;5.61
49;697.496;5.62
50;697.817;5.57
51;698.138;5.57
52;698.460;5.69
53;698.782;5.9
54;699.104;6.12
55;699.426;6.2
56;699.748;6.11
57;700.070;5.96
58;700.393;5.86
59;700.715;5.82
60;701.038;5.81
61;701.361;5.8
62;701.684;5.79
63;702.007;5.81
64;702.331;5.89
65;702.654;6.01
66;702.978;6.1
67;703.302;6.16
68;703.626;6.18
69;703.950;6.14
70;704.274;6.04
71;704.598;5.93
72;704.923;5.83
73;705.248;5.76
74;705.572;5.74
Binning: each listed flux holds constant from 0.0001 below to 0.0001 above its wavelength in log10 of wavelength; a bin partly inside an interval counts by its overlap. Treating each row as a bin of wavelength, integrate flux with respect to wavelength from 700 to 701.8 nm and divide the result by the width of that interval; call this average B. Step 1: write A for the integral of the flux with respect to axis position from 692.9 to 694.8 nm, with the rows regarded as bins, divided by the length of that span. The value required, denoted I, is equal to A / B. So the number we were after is 1.03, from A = 5.99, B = 5.83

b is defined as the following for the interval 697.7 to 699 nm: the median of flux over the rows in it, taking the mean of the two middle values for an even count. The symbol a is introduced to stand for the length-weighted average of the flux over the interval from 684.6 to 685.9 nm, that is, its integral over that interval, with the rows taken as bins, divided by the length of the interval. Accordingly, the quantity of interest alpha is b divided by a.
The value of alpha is 1.017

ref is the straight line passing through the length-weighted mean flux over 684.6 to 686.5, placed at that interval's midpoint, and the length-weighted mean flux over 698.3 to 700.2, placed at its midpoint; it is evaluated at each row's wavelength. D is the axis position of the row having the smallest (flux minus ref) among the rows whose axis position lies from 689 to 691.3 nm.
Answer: 689.194 nm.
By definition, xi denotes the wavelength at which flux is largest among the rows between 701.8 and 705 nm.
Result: 703.626 nm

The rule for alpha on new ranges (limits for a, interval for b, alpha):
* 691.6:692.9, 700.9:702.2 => 1.013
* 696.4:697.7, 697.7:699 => 1.007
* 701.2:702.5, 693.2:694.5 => 1.049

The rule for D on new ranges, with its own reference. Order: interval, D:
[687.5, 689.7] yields 688.243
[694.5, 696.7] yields 696.533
